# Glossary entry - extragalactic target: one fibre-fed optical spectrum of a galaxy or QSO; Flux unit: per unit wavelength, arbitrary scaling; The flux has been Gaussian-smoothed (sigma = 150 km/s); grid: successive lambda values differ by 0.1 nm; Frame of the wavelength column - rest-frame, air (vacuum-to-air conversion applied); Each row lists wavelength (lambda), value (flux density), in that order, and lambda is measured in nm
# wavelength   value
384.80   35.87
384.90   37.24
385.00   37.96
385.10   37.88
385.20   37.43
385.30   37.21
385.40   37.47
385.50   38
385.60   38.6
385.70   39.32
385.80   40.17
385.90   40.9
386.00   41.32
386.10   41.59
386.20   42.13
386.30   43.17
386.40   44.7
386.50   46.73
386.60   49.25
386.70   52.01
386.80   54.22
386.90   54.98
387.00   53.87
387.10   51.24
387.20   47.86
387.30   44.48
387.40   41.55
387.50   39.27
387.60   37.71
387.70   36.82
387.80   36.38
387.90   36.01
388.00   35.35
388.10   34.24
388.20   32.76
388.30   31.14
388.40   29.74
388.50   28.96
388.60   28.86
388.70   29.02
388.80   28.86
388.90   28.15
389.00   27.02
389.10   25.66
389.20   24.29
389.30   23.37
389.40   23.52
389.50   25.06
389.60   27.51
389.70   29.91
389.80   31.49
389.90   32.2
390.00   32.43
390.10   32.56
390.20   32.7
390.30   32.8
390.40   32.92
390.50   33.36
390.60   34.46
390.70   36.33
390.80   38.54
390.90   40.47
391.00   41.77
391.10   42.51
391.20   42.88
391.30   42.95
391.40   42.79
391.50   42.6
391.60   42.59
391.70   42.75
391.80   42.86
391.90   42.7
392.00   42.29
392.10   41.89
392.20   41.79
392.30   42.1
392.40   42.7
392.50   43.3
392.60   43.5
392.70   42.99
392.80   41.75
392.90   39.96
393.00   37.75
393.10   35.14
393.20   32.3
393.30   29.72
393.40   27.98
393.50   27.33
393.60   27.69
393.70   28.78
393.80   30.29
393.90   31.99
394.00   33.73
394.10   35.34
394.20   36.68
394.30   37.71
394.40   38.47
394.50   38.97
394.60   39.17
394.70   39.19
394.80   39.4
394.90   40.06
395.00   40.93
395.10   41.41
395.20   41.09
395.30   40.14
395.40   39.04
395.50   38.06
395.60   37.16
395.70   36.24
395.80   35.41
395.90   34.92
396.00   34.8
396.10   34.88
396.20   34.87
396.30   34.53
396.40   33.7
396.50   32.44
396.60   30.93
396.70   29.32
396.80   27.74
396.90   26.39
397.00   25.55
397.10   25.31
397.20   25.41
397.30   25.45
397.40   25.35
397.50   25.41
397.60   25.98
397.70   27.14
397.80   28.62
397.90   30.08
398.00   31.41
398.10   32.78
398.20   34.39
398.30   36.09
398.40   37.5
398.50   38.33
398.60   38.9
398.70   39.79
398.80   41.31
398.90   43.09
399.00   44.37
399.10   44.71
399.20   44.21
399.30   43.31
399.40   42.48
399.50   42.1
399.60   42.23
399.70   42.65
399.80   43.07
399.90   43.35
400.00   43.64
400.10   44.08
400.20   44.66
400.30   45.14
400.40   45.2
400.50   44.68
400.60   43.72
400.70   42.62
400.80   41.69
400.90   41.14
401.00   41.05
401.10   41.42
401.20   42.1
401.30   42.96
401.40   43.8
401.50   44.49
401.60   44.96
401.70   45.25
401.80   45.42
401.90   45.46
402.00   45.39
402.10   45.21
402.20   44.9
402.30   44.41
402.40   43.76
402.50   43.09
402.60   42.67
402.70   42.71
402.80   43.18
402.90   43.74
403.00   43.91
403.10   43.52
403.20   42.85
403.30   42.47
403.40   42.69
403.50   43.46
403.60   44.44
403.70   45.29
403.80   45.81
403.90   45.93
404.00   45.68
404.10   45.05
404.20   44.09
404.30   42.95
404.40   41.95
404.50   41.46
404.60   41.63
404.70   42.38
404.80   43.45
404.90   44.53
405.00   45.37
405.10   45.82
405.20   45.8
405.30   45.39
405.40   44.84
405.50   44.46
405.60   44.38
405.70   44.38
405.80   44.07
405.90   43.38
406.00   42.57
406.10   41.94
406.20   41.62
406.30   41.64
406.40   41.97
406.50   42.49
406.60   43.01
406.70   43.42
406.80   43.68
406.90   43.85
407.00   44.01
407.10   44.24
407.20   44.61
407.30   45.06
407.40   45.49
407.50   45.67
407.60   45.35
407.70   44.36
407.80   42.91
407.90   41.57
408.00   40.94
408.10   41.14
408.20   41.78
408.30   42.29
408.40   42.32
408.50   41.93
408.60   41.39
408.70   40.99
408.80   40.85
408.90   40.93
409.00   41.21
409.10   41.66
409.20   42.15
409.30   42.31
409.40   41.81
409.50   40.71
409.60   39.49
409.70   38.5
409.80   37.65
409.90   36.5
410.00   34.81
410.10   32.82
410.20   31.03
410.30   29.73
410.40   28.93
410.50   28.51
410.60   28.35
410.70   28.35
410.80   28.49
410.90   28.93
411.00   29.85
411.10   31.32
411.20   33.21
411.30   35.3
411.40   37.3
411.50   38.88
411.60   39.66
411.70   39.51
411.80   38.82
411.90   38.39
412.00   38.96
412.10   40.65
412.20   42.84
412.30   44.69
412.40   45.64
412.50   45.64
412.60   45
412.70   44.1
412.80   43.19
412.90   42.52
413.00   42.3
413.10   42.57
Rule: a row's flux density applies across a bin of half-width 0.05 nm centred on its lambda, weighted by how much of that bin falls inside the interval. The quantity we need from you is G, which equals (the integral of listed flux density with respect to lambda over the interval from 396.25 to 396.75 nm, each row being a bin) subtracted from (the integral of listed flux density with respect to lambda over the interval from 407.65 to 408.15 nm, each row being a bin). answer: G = 5.0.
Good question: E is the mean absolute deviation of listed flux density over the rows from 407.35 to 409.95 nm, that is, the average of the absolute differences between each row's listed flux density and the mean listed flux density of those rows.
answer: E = 1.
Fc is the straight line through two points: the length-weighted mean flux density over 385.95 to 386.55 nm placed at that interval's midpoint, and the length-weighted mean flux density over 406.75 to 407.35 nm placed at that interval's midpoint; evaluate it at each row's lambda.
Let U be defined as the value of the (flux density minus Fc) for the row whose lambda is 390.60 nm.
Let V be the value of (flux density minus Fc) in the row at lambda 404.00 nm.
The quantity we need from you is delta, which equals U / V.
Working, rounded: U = -9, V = 2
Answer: -5.7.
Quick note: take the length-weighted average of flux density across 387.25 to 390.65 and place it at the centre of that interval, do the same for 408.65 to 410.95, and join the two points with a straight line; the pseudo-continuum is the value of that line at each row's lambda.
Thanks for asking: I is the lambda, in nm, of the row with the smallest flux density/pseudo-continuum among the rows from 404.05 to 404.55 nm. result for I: 404.50 nm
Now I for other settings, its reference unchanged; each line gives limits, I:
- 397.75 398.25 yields 397.80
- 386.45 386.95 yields 386.50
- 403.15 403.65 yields 403.30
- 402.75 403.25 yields 403.20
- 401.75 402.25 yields 402.20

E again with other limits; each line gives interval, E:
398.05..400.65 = 3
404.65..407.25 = 1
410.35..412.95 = 5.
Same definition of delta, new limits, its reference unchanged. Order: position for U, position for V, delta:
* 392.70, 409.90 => 0.1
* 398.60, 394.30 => 0.8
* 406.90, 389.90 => 0.0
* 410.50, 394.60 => 3.5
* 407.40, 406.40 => -0.5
